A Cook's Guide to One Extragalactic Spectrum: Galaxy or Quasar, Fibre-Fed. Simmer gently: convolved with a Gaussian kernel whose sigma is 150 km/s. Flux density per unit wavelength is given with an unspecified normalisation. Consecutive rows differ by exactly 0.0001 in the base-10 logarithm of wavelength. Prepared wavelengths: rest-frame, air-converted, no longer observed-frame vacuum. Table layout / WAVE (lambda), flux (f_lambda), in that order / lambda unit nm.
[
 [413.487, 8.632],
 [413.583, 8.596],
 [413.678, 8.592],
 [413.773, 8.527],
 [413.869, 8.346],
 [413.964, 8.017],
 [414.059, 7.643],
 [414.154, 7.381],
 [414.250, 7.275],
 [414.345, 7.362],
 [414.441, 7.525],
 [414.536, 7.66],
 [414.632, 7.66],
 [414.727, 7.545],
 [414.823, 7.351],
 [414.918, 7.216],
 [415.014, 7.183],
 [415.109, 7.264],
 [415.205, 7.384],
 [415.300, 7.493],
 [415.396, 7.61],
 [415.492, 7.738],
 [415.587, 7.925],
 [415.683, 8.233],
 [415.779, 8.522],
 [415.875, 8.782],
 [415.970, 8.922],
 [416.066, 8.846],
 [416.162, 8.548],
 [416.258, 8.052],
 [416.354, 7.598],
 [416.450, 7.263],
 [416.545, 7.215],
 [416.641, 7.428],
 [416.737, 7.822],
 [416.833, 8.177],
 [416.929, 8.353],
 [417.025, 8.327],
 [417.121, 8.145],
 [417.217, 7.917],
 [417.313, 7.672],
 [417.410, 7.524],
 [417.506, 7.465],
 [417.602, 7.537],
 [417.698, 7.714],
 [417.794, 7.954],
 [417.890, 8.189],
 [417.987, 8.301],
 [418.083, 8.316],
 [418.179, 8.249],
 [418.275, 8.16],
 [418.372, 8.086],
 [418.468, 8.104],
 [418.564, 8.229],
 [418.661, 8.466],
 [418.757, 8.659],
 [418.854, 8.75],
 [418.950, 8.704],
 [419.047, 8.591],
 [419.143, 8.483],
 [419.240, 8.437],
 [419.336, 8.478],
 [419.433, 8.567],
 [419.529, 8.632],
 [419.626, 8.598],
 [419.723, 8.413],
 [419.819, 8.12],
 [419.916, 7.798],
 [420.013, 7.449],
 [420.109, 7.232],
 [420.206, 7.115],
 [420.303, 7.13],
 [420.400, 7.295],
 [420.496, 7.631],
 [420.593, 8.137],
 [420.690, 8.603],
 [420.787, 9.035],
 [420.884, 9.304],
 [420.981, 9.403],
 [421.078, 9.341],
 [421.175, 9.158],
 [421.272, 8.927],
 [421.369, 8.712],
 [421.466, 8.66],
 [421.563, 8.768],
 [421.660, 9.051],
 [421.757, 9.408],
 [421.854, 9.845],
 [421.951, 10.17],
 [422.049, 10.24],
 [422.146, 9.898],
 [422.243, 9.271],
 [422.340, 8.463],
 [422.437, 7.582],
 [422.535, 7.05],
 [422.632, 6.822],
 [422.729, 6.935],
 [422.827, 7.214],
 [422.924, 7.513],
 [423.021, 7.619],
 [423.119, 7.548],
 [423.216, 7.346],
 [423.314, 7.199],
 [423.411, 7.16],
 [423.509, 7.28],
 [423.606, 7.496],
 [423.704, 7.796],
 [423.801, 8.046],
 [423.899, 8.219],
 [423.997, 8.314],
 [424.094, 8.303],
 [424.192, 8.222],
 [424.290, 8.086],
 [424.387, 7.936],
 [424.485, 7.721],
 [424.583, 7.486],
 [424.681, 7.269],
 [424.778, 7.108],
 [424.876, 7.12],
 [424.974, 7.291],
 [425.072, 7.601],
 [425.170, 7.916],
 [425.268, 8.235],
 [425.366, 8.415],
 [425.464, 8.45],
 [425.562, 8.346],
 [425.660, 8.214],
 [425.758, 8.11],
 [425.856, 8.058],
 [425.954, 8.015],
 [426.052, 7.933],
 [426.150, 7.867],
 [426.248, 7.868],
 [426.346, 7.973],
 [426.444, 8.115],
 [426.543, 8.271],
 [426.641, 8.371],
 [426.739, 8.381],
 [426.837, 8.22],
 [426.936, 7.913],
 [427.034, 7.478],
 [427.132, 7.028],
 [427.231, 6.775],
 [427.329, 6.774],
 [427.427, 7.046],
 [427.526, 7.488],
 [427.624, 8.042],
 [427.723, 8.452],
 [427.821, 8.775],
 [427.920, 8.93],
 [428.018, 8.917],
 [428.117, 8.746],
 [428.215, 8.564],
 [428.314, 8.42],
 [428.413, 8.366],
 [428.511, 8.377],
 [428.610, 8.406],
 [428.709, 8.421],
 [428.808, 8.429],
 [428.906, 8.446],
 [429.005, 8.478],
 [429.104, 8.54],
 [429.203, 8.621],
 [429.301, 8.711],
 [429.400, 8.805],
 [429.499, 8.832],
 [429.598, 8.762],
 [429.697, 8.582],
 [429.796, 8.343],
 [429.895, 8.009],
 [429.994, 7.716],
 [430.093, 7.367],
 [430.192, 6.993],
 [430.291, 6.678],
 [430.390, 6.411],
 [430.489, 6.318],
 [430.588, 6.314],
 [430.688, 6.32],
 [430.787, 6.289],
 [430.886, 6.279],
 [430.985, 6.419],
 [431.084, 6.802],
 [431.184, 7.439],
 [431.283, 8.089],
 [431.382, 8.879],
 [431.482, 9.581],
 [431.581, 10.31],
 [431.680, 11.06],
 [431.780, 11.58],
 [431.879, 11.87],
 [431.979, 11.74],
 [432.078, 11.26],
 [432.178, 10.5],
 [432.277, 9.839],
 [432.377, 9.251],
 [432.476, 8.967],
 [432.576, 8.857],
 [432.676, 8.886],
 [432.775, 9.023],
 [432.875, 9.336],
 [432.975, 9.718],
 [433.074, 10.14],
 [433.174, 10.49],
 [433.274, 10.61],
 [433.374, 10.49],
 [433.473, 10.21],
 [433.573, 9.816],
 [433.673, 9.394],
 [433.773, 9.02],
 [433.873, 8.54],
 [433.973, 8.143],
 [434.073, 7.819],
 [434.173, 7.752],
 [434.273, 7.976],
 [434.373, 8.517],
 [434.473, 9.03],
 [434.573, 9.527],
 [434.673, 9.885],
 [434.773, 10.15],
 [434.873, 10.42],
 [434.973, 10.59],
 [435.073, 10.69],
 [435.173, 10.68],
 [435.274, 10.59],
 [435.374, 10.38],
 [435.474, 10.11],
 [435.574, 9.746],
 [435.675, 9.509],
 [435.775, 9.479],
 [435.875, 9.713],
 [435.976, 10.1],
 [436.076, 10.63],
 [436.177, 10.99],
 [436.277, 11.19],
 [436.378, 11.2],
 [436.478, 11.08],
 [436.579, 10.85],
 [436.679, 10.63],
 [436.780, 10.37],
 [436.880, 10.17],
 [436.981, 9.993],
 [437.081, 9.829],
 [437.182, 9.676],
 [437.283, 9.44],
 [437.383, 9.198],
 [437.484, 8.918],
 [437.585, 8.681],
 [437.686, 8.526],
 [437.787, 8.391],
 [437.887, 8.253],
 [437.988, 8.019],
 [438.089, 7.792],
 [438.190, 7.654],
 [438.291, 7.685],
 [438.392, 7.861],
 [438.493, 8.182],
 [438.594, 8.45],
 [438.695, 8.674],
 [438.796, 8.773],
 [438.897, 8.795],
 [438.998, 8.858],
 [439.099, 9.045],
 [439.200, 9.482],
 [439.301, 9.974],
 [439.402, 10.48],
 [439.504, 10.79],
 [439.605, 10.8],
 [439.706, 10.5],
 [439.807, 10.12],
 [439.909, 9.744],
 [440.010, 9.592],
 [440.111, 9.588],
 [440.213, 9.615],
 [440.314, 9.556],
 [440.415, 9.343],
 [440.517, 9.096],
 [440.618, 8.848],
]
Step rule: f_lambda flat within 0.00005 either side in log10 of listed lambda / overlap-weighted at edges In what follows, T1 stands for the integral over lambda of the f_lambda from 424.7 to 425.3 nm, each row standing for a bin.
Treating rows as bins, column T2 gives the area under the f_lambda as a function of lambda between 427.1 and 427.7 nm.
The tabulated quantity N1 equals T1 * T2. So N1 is 20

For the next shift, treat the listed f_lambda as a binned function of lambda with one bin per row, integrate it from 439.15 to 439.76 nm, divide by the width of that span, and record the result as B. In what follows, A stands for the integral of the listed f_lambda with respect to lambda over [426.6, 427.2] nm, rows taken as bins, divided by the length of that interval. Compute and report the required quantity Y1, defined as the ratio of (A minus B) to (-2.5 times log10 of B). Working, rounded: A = 7.9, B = 10.3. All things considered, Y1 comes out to 1.0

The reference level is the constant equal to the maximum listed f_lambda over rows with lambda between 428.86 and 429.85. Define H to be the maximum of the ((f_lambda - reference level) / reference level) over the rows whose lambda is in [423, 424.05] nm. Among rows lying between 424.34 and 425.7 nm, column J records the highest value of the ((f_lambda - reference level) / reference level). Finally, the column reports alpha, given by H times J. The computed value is 0.0025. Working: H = -0.06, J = -0.04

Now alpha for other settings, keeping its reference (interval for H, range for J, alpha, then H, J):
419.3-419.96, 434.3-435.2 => -0.0048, -0.02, 0.21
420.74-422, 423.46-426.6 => -0.0066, 0.15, -0.04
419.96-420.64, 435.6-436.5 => -0.0211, -0.08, 0.27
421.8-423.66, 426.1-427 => -0.0081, 0.16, -0.05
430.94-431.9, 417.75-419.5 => -0.0032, 0.34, -0.01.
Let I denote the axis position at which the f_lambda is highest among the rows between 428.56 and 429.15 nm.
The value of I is 429.104 nm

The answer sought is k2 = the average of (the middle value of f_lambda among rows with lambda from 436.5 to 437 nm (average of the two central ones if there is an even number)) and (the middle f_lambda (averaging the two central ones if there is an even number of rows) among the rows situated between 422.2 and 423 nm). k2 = 8.9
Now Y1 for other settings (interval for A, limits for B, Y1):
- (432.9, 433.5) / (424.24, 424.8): -1.2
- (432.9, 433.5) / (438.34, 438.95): -0.8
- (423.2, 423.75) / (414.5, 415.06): 0.0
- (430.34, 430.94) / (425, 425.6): 0.8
